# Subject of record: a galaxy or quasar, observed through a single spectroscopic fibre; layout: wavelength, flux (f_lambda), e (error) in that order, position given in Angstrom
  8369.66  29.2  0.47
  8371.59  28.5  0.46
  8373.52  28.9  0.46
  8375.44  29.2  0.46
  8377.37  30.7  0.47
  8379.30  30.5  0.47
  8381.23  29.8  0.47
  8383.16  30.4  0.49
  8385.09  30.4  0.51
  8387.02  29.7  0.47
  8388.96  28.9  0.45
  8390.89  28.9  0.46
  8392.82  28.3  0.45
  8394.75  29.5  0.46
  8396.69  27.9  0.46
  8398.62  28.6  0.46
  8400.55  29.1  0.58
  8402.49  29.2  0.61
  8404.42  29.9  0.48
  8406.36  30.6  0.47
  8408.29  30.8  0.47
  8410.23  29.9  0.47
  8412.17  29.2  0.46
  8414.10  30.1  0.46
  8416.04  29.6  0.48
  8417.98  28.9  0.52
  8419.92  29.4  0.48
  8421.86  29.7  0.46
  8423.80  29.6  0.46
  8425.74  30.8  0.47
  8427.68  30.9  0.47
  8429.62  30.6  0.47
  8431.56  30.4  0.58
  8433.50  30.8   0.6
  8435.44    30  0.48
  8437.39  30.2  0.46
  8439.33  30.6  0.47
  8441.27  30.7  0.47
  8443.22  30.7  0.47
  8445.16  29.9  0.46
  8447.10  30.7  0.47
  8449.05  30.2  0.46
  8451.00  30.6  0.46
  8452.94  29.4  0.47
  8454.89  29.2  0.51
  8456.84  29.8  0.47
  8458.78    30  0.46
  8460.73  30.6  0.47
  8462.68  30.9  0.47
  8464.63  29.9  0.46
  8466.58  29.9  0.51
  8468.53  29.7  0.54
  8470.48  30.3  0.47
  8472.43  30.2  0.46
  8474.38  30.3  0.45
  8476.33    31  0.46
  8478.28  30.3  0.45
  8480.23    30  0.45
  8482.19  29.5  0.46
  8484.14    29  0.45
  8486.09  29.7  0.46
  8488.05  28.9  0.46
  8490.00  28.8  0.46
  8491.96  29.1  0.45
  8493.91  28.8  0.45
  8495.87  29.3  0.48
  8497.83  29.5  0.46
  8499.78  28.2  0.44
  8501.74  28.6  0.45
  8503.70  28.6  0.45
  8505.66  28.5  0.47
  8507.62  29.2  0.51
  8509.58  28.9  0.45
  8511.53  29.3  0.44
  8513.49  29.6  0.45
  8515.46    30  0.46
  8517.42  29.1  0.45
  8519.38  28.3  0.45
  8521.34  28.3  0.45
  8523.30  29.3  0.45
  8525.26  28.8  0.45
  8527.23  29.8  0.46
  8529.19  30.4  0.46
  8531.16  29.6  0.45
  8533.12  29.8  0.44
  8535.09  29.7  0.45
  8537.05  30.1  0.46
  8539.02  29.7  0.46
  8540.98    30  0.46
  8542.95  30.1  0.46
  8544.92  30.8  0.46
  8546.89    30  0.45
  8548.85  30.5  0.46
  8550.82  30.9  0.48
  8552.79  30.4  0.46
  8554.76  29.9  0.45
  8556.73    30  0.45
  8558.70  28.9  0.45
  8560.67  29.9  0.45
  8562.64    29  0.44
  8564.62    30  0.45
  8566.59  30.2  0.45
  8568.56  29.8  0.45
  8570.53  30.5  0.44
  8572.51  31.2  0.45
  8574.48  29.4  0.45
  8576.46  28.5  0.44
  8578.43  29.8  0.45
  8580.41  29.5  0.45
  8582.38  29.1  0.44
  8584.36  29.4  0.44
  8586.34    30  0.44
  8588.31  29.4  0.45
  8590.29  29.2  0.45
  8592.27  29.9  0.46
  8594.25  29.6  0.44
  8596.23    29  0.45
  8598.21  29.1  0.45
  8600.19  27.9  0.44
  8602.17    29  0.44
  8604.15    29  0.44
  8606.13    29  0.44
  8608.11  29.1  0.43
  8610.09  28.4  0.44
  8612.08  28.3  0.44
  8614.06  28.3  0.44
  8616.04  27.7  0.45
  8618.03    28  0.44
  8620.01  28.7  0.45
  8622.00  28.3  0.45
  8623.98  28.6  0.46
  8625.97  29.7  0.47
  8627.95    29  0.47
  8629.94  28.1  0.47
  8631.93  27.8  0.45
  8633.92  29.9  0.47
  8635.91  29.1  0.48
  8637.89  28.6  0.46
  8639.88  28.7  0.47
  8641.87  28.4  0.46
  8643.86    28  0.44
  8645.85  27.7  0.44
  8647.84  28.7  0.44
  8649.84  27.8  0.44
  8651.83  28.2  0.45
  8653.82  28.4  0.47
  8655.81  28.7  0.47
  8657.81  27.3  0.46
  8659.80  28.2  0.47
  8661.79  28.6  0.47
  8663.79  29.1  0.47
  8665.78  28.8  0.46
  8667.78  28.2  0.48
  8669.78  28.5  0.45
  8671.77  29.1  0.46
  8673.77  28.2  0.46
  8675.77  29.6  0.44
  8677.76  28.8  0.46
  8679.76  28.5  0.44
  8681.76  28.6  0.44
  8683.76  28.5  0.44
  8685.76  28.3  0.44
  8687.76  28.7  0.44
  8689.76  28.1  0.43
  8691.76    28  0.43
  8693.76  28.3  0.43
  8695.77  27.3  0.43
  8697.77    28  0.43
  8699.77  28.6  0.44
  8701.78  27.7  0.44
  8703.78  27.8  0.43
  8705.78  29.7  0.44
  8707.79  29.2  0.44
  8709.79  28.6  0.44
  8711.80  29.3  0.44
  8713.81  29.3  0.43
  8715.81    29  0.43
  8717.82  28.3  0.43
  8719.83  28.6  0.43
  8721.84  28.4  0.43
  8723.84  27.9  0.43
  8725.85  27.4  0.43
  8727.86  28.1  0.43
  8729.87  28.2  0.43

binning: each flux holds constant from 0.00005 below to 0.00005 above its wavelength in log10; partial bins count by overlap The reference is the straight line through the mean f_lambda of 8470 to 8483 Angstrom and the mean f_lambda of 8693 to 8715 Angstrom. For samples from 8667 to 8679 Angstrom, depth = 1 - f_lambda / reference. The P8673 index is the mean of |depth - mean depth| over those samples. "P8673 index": 0.016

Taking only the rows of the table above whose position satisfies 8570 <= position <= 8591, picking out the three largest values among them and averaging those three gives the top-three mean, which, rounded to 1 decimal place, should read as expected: 30.6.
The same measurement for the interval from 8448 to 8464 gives 30.7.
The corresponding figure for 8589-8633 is 29.7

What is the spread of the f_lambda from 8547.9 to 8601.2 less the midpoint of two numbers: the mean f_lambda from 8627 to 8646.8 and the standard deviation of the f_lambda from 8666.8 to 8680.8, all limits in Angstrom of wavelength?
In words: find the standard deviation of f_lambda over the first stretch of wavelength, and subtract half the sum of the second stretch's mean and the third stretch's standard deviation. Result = -13.8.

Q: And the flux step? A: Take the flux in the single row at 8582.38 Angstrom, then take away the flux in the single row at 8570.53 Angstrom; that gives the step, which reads -1.4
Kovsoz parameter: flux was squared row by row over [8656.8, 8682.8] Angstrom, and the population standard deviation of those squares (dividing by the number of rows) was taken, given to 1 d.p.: 30.6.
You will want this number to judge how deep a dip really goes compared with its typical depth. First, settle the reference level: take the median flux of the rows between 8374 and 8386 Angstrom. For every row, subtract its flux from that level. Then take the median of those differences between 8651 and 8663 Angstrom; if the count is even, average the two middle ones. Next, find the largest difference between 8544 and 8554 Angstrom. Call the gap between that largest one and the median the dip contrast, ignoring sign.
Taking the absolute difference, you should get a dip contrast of 1.7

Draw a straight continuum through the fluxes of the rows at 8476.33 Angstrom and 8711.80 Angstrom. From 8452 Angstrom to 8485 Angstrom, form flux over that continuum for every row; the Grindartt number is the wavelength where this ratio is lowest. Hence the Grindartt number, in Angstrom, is 8484.14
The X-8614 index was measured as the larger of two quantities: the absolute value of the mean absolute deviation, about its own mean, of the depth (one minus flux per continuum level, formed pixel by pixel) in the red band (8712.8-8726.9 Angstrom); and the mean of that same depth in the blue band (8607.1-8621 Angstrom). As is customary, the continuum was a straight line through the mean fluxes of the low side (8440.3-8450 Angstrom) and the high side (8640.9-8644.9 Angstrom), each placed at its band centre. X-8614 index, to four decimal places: 0.0162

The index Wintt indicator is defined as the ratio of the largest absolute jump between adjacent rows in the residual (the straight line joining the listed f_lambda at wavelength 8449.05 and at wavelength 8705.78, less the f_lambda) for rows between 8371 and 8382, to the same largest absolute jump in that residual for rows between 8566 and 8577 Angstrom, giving 0.8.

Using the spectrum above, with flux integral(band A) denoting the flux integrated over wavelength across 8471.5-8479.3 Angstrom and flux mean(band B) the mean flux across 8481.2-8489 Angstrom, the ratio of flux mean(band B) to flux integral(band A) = 0.123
